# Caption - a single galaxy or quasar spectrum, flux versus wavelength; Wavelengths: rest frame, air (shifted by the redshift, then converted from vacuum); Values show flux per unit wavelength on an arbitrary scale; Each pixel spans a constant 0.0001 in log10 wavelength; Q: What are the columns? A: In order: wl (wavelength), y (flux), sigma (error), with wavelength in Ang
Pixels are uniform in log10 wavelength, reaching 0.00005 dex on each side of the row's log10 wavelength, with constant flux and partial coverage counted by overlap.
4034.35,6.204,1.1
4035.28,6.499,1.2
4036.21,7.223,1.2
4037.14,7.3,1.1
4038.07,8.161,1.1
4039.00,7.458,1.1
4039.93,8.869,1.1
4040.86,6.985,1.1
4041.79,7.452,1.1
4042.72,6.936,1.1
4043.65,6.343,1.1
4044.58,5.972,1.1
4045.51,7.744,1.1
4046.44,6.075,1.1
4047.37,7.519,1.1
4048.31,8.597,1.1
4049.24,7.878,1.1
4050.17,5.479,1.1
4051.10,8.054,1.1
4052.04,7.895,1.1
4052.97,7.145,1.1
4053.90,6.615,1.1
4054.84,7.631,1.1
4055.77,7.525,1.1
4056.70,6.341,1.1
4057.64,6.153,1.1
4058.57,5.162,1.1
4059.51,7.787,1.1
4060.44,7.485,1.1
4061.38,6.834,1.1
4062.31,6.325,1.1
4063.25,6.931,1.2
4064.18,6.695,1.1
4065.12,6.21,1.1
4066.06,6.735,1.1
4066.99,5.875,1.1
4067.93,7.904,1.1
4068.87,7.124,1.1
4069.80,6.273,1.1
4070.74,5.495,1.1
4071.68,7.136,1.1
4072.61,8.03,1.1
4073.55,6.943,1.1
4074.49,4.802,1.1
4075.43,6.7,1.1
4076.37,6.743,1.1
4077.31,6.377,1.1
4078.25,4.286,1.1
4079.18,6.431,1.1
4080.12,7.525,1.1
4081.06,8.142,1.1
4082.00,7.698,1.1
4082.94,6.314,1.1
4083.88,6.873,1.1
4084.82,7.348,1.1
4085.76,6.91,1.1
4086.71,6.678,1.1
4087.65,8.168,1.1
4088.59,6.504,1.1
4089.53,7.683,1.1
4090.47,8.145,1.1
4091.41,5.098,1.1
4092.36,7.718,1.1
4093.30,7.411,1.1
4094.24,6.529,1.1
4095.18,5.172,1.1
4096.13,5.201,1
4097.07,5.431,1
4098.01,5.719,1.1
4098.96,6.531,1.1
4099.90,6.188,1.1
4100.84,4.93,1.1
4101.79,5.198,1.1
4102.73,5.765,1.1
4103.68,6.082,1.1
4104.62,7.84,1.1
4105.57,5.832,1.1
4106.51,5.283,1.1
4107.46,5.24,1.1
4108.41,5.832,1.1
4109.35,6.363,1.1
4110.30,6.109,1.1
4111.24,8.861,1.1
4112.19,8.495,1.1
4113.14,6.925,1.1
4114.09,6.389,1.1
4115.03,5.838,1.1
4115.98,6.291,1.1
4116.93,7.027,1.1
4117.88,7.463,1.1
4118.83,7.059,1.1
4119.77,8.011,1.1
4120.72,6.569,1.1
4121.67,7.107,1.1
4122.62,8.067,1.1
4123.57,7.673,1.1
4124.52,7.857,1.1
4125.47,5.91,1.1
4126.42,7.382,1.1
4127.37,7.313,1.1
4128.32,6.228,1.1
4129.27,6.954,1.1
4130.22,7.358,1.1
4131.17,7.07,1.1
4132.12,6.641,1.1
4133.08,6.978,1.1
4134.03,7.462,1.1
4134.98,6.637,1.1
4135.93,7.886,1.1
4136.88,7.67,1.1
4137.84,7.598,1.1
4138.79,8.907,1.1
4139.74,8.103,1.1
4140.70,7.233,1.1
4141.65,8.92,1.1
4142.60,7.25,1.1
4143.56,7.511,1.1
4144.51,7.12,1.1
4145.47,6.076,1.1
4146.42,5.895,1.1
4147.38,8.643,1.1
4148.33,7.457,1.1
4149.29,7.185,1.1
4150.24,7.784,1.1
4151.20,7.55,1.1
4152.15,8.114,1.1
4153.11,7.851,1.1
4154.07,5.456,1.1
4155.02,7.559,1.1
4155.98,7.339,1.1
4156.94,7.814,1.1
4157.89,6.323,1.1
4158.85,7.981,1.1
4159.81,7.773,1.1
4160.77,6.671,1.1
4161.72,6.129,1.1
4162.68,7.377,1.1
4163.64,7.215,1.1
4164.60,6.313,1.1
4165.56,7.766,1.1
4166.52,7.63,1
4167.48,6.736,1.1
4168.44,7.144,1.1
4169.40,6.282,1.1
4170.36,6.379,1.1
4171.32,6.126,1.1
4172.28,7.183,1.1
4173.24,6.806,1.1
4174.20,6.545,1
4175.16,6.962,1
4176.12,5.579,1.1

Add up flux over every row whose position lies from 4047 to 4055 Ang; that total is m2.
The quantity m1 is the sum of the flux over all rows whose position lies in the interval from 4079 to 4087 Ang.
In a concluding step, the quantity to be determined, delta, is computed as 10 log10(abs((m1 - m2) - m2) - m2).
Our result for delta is 5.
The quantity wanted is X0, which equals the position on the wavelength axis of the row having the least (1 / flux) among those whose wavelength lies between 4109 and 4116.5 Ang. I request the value 4111.24 Ang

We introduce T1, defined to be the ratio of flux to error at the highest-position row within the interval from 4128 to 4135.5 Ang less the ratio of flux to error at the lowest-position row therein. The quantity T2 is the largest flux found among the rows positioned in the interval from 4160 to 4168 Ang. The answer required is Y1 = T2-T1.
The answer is 7.4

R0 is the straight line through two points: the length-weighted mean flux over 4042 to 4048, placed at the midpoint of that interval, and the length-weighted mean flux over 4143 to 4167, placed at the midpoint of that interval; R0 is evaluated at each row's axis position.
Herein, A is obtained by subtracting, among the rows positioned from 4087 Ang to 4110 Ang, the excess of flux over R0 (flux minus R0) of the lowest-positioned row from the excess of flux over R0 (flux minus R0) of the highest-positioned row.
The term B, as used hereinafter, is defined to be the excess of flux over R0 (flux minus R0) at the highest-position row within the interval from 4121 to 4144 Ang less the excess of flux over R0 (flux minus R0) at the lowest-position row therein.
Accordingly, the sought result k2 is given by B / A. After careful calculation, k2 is 0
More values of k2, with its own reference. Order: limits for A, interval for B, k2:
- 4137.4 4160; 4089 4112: 11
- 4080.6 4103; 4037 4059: 1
